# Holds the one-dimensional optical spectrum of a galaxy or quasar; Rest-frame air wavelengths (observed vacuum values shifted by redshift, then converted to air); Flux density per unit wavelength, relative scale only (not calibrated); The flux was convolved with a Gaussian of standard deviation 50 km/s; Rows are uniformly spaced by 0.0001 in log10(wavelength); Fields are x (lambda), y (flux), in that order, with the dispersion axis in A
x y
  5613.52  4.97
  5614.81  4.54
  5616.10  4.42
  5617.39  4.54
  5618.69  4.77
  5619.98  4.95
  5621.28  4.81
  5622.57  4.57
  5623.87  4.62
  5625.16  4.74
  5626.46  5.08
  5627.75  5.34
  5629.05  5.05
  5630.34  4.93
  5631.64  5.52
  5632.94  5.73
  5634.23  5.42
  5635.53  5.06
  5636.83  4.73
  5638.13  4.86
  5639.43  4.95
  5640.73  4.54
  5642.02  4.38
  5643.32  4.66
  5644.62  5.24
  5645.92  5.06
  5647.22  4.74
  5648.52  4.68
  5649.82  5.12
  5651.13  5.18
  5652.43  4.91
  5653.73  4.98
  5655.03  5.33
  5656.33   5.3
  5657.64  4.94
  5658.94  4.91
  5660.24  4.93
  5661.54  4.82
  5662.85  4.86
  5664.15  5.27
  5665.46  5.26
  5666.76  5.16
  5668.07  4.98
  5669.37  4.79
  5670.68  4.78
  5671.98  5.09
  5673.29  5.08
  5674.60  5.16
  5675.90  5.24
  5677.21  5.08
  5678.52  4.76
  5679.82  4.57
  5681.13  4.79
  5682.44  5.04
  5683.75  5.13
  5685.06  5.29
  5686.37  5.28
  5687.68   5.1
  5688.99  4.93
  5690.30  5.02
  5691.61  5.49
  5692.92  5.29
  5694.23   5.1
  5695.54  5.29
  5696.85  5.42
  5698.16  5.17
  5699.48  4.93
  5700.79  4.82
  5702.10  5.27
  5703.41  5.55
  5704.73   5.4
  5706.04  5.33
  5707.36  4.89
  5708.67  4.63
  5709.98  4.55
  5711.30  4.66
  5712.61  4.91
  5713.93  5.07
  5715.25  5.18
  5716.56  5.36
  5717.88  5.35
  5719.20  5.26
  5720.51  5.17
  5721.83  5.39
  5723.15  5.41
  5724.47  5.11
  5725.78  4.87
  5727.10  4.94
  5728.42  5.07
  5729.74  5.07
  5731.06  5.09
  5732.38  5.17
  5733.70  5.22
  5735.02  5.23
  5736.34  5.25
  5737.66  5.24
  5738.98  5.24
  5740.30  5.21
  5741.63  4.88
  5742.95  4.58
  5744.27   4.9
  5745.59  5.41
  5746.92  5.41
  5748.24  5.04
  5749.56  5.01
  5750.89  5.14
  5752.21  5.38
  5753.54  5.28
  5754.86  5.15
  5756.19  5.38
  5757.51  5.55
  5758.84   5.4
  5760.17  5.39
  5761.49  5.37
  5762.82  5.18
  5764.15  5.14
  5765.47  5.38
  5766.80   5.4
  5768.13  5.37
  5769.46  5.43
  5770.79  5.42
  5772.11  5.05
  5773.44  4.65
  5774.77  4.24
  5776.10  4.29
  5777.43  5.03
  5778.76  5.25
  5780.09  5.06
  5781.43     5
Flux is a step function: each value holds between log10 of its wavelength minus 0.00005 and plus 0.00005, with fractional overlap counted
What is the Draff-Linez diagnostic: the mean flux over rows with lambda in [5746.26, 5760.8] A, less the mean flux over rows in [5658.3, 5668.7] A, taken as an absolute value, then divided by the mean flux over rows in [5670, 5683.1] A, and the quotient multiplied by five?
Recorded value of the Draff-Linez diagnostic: 0.263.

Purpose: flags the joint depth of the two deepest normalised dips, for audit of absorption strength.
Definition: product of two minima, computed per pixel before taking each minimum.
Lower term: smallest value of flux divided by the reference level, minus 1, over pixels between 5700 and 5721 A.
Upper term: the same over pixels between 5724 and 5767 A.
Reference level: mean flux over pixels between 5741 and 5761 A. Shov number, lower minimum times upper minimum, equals 0.015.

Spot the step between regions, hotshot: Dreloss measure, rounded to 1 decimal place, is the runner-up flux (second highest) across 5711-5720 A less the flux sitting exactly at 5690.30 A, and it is 0.3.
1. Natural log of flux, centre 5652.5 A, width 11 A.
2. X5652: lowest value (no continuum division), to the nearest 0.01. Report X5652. 1.54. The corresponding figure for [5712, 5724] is 1.59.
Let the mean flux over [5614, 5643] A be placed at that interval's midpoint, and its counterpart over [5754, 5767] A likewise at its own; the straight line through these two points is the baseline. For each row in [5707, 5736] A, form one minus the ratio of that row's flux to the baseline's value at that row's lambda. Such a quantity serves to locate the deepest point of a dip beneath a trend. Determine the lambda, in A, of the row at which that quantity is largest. 5709.98 A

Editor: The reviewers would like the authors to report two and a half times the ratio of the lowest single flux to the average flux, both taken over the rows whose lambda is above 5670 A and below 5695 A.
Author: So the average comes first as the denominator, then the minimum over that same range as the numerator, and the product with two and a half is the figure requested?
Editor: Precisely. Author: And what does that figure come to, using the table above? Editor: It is 2.26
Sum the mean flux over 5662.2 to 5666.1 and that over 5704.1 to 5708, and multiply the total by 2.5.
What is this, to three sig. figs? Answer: 25.8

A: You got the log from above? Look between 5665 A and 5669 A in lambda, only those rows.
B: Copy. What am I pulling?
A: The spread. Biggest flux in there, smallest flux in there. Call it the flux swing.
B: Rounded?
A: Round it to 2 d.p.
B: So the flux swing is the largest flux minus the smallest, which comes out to 0.28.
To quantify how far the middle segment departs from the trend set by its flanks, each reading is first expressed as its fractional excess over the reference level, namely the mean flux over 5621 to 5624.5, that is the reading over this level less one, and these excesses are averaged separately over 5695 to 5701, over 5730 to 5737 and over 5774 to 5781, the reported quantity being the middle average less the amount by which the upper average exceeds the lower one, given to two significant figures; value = 0.19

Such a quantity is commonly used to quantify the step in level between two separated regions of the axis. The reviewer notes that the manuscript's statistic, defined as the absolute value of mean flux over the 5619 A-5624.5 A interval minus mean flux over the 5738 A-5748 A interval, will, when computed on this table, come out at 0.35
